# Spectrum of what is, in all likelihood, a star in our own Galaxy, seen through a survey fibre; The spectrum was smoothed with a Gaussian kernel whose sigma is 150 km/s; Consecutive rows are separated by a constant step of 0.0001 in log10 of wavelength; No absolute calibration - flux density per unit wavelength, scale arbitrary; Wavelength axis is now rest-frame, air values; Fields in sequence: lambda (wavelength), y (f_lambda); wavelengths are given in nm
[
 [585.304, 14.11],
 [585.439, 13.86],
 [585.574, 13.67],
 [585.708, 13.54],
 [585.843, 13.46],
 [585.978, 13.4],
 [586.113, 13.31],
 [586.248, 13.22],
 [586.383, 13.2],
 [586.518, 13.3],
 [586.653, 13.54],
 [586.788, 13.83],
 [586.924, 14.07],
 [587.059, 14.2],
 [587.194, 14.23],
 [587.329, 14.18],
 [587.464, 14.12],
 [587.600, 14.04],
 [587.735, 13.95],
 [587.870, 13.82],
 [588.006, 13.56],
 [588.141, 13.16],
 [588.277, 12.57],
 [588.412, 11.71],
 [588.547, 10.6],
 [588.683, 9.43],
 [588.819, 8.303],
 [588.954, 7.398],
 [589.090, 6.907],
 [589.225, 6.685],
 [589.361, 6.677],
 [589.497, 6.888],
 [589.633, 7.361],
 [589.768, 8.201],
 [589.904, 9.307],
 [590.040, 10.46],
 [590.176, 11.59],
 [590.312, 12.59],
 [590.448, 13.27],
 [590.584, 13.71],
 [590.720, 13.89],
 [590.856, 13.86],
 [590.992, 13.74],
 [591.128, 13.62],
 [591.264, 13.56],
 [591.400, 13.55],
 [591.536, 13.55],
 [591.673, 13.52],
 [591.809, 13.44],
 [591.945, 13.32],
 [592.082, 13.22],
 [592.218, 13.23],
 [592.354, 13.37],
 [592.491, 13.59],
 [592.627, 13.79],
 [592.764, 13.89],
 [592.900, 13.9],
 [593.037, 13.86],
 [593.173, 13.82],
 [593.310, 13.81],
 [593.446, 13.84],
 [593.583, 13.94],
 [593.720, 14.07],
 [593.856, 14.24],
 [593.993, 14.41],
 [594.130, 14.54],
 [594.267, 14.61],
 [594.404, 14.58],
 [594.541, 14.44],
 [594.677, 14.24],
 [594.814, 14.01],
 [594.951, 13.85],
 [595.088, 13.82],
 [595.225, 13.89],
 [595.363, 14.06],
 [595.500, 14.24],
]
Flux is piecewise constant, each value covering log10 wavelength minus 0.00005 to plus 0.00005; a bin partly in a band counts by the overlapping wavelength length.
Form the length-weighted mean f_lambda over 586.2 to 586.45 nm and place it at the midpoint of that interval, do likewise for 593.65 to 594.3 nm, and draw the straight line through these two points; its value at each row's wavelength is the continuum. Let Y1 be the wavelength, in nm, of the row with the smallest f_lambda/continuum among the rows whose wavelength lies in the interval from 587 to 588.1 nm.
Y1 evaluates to 588.006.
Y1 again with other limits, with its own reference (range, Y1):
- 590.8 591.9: 591.809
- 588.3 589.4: 589.361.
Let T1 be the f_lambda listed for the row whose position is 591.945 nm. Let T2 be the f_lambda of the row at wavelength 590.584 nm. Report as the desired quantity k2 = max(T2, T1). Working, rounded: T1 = 13.32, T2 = 13.71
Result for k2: 13.7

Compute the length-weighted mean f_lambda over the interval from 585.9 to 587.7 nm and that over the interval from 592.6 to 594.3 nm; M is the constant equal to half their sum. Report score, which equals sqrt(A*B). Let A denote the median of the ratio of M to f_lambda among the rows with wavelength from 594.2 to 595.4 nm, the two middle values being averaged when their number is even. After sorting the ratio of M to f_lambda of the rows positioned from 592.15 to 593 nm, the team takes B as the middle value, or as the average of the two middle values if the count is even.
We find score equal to 1.002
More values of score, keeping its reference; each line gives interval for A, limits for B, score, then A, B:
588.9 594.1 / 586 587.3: 1.026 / 1.03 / 1.03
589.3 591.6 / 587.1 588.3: 1.021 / 1.05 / 1.00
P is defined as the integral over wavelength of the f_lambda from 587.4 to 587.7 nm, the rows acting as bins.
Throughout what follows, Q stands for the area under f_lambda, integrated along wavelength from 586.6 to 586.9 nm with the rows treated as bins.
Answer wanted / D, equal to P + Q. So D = 8.3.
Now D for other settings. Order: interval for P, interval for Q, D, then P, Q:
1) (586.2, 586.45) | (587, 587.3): 7.6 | 3.30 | 4.27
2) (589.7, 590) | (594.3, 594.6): 7.0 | 2.68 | 4.35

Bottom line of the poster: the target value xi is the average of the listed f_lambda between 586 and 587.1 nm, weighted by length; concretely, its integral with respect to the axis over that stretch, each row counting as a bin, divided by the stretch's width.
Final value 13.6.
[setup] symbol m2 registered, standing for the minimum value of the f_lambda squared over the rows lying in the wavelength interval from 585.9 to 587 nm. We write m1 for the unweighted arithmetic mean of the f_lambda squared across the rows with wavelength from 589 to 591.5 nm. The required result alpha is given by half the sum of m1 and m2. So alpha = 151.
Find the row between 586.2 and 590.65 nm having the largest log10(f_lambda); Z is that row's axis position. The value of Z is 587.194 nm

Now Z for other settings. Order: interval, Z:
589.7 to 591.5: 590.720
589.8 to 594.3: 594.267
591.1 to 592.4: 591.128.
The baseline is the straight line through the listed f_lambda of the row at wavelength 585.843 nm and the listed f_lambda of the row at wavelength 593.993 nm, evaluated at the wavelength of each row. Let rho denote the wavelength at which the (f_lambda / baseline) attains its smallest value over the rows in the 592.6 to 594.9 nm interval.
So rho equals 593.310 nm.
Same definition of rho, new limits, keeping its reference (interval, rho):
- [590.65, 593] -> 592.218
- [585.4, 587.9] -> 586.383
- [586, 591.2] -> 589.361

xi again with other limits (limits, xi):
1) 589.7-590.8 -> 11.7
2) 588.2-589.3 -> 9.2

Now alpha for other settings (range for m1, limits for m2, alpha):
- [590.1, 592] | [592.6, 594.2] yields 185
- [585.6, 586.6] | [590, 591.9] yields 144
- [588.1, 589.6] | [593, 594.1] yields 140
